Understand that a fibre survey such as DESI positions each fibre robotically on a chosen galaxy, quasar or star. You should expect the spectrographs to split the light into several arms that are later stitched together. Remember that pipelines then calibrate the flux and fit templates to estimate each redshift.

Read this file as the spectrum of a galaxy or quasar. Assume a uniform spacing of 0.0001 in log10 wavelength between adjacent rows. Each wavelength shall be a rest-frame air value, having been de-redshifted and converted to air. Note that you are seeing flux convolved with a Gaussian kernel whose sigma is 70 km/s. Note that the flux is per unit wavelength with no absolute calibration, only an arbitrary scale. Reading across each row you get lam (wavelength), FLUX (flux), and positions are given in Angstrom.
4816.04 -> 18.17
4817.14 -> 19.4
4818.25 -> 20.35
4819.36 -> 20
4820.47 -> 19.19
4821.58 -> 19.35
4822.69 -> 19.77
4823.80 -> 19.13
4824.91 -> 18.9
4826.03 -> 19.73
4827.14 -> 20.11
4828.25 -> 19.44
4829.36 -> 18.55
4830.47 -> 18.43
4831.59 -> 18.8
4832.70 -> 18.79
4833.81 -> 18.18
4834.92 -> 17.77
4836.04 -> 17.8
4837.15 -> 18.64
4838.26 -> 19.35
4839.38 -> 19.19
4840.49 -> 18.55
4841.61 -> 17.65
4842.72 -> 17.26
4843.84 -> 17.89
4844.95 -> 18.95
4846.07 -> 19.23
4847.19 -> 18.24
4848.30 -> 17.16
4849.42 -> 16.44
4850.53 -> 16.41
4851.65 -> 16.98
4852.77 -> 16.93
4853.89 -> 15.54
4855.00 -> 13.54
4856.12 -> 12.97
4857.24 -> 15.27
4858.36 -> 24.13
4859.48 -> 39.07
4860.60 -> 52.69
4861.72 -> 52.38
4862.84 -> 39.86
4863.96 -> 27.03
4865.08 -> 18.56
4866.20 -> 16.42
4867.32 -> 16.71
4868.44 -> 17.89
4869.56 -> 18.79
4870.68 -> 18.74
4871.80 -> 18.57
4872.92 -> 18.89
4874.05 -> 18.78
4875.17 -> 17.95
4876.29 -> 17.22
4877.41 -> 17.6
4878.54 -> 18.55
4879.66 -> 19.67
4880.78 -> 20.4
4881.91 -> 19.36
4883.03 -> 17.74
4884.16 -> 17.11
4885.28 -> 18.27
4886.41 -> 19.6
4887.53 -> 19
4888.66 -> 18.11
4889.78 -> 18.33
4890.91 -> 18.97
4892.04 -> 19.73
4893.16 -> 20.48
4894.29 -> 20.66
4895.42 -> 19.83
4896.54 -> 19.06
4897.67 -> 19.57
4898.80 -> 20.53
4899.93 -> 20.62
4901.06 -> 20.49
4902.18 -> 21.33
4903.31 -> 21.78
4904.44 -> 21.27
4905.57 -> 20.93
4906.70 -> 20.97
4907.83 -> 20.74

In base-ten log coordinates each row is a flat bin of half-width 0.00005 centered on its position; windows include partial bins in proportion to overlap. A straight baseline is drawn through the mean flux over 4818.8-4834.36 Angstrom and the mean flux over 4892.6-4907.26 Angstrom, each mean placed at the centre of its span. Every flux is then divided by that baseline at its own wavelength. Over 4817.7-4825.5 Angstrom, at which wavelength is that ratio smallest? 4824.91 Angstrom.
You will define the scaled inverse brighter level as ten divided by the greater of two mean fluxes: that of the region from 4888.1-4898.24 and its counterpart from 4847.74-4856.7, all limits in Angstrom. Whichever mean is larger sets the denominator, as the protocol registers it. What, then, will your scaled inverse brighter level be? 0.515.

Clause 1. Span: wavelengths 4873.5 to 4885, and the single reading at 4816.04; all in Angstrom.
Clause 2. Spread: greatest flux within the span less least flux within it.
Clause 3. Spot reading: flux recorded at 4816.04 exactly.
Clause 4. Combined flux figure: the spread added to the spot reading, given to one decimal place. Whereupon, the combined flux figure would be 21.5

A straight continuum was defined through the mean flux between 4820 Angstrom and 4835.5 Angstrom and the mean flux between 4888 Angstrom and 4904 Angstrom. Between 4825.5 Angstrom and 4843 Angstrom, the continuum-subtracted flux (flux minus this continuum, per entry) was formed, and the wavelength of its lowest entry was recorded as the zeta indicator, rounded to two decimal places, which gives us 4842.72 Angstrom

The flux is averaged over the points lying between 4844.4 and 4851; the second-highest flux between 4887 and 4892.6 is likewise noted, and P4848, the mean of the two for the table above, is 18.4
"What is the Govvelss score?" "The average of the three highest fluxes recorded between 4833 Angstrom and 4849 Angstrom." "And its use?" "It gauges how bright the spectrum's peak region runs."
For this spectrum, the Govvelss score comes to 19.3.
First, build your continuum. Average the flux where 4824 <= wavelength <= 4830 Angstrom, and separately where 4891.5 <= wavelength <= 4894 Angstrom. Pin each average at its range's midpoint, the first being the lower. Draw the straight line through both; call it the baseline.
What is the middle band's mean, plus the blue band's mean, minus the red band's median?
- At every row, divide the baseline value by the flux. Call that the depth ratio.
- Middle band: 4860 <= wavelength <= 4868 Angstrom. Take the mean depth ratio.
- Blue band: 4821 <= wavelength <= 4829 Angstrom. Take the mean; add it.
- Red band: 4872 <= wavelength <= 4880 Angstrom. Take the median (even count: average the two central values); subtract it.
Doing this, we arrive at 0.69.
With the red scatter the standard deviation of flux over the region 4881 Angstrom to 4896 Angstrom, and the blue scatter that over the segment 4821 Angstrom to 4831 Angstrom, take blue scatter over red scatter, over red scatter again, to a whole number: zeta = 1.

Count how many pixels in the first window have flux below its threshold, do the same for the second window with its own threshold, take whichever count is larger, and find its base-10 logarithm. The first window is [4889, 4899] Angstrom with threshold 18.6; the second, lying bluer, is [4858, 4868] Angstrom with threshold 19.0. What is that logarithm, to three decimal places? 0.477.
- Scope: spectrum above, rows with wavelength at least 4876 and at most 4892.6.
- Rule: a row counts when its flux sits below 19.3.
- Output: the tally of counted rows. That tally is 10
